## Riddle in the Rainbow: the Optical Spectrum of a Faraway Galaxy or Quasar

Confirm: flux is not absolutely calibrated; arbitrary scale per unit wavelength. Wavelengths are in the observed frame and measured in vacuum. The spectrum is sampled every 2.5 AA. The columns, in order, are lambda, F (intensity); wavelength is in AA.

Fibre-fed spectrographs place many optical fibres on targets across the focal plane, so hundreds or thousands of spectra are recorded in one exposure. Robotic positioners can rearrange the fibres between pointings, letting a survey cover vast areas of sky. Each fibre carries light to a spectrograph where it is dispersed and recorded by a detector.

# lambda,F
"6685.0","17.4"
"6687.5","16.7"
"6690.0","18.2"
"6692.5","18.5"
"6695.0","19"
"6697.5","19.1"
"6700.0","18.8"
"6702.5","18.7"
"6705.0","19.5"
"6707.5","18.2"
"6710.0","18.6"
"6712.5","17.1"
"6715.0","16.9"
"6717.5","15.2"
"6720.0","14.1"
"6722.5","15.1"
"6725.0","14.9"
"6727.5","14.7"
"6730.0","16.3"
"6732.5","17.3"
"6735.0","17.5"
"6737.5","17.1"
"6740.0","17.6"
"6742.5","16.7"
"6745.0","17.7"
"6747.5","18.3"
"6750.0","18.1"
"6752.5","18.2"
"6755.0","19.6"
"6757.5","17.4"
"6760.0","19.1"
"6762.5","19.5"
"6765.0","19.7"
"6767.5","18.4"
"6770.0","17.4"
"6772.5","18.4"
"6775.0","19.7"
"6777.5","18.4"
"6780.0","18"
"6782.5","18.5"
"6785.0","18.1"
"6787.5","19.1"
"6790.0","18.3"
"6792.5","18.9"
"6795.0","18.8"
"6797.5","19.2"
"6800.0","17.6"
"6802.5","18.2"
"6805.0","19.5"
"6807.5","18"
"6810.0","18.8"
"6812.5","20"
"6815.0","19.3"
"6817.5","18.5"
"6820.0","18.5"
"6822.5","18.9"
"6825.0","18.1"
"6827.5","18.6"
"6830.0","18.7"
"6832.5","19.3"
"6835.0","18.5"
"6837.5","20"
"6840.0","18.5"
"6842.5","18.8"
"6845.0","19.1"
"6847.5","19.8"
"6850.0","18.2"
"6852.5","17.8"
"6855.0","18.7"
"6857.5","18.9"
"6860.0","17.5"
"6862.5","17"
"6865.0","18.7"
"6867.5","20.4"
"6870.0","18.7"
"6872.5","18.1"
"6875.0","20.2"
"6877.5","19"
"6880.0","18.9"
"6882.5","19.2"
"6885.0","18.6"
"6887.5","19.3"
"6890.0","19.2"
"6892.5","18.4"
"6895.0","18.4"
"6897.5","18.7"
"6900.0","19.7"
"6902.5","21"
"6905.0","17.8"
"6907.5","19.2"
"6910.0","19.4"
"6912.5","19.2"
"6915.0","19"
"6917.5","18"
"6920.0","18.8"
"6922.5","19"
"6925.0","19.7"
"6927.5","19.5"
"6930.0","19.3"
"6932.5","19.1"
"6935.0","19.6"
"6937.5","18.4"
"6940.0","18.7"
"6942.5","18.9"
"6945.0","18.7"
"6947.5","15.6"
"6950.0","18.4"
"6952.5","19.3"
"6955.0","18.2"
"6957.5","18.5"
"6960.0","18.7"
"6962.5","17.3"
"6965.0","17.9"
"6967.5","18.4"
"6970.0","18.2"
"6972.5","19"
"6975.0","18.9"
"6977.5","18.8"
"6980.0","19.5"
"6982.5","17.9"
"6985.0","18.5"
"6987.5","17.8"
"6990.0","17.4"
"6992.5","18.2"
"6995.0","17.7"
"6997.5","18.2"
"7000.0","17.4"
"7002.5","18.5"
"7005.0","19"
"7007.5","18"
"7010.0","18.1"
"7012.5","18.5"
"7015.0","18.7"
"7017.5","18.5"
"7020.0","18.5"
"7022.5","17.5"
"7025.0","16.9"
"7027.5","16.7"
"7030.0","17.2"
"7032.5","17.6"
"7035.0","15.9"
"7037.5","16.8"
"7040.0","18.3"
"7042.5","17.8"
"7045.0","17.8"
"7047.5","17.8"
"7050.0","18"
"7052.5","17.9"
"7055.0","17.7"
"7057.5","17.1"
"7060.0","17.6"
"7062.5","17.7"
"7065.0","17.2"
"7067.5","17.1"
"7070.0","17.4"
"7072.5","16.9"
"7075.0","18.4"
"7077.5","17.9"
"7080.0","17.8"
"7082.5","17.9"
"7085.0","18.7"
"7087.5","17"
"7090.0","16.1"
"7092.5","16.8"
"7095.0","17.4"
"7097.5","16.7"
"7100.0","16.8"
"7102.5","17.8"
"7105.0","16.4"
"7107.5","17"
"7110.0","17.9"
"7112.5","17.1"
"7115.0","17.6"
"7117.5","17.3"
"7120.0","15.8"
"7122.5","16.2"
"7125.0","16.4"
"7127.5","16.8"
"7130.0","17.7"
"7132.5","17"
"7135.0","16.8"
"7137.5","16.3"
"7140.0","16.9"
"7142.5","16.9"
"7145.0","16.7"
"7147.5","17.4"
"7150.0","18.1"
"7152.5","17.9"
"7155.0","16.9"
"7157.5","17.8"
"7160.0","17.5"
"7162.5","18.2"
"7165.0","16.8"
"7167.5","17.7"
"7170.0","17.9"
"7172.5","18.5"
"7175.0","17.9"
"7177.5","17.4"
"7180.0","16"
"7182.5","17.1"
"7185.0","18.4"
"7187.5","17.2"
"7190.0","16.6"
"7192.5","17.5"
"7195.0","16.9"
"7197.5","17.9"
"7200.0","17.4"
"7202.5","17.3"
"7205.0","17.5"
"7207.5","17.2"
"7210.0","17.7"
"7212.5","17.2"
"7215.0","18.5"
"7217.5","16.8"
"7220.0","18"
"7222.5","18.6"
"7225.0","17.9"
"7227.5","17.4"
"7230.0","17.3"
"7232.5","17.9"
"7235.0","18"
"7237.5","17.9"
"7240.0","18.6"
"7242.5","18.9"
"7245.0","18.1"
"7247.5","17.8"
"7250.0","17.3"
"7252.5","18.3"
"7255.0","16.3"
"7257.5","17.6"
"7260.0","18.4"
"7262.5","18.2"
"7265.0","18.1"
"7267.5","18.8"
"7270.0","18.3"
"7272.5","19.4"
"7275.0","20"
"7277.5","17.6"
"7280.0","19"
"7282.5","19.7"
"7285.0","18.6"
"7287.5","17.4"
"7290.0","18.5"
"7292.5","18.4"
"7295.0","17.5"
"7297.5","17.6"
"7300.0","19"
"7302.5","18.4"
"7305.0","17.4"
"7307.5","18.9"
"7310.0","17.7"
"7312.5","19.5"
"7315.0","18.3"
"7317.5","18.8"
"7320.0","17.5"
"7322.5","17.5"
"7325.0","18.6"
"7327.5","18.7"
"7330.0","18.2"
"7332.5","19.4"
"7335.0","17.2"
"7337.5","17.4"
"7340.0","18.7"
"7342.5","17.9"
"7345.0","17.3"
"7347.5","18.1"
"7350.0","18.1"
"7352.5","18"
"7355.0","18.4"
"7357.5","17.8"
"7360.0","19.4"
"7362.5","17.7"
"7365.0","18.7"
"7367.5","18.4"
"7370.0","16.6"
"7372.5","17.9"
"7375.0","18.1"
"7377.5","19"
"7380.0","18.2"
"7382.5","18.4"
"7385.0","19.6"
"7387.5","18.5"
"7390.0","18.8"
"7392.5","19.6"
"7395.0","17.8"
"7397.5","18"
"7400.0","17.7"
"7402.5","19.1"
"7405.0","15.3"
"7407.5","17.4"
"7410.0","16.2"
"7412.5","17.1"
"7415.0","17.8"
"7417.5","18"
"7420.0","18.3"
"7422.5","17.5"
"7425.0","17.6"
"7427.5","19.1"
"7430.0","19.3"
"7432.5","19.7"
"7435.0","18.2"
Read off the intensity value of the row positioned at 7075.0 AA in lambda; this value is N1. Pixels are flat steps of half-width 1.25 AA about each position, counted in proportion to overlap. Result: 18.4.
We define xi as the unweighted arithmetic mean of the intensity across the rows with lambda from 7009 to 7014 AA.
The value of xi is 18.3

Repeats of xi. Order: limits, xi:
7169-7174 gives 18.2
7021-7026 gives 17.2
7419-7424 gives 17.9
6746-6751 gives 18.2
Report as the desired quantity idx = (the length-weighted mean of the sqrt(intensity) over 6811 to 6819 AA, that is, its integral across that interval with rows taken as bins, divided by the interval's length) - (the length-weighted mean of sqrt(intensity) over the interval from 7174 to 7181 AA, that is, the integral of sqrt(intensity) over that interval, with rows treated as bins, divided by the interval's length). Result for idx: 0.2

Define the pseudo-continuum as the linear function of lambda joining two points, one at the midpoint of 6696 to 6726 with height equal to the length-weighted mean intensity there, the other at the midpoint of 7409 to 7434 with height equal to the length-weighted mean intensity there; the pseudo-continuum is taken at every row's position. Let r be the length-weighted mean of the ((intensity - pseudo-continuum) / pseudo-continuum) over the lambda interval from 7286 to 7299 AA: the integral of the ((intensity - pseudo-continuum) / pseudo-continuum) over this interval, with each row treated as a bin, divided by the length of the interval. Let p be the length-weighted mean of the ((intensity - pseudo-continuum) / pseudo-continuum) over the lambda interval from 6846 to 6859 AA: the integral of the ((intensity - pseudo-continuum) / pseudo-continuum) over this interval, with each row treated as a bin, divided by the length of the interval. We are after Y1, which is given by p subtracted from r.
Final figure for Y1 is -0.074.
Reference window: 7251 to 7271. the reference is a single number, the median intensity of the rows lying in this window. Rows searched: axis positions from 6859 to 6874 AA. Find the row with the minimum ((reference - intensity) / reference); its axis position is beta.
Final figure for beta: 6867.5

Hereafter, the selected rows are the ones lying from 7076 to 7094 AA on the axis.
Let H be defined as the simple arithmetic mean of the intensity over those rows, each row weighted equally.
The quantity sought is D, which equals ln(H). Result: 2.86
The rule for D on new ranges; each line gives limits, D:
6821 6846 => 2.94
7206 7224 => 2.87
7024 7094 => 2.86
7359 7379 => 2.90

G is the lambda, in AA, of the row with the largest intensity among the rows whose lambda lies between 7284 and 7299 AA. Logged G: 7285.0 AA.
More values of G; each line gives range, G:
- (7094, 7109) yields 7102.5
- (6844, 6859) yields 6847.5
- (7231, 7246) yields 7242.5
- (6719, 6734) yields 6732.5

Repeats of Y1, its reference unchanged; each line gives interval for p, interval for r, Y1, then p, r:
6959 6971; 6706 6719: -0.034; 0.032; 0.00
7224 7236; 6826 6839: 0.103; -0.009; 0.09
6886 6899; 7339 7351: -0.078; 0.079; 0.00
